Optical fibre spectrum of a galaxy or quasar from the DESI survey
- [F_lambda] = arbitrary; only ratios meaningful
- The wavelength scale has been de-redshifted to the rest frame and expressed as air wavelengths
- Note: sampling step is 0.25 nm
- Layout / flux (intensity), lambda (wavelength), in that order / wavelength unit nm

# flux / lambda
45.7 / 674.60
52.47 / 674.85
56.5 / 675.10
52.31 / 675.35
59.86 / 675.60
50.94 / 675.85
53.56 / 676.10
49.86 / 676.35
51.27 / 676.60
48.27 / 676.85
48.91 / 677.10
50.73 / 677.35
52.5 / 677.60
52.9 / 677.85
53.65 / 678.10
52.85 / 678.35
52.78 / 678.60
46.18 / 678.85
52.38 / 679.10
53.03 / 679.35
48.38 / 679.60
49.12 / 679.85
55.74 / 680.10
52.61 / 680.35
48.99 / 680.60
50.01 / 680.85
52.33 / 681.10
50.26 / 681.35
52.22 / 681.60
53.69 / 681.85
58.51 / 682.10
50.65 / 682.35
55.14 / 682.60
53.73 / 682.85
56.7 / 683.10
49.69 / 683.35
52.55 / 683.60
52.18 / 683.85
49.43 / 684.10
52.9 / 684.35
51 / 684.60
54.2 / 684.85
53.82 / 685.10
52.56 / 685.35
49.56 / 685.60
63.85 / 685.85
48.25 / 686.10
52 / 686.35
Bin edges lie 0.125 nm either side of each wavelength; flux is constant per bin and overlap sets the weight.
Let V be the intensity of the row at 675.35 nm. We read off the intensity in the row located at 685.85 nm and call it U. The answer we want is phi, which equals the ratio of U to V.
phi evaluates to 1.22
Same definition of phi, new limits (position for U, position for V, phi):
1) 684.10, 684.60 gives 0.97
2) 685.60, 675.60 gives 0.83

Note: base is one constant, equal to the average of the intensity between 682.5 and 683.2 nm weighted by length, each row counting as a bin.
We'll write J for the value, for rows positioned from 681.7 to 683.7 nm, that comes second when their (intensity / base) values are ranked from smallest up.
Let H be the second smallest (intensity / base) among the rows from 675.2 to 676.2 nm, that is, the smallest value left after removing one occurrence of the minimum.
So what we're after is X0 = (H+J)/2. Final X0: 0.934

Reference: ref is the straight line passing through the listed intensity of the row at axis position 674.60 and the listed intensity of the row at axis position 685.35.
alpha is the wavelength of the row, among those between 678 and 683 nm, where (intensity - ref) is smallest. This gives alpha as 678.85 nm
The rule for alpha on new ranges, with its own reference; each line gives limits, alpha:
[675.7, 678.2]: 676.85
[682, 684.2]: 684.10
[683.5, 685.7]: 685.60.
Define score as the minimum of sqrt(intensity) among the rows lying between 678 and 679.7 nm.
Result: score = 6.80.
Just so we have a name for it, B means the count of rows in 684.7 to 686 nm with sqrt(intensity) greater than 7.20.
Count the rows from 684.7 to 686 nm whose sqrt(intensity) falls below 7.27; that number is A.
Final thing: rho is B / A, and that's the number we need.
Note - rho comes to 2.0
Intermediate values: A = 2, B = 4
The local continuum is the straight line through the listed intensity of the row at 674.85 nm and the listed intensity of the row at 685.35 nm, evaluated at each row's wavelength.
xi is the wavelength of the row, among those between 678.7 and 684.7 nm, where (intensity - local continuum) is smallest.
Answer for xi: 678.85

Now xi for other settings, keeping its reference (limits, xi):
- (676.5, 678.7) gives 676.85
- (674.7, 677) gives 676.85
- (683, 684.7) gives 684.10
